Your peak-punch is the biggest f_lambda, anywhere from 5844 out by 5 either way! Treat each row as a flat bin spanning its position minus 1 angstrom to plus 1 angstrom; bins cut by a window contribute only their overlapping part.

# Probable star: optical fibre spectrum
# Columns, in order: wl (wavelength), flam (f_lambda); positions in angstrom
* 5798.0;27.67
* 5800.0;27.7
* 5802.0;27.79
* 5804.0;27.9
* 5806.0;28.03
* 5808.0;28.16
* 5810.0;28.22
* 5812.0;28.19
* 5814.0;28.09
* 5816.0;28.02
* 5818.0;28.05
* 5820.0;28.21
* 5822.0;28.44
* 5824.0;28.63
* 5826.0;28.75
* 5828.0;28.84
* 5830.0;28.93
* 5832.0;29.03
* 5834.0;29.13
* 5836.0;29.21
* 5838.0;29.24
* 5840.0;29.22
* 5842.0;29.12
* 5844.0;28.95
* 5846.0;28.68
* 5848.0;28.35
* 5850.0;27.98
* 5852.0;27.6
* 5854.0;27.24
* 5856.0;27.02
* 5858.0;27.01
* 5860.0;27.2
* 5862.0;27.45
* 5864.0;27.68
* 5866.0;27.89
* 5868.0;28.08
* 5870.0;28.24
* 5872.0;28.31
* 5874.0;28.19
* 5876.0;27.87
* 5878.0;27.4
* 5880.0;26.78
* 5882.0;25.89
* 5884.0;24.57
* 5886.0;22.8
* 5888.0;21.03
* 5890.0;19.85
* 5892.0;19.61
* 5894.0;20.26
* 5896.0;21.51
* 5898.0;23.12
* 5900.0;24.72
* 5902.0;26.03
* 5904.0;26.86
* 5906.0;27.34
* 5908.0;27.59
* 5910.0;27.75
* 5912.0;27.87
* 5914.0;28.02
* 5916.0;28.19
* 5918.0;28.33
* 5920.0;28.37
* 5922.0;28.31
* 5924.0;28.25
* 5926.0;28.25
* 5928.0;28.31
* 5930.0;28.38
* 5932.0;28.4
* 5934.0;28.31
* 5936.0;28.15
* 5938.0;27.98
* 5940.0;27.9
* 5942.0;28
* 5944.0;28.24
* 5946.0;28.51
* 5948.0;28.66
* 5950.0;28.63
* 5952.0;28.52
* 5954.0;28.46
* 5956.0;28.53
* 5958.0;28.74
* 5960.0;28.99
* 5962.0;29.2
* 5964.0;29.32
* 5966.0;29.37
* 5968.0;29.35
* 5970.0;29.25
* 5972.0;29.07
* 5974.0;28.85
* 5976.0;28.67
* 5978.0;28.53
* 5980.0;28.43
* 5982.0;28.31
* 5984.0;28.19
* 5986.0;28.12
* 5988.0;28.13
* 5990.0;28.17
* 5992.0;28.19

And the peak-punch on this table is 29.22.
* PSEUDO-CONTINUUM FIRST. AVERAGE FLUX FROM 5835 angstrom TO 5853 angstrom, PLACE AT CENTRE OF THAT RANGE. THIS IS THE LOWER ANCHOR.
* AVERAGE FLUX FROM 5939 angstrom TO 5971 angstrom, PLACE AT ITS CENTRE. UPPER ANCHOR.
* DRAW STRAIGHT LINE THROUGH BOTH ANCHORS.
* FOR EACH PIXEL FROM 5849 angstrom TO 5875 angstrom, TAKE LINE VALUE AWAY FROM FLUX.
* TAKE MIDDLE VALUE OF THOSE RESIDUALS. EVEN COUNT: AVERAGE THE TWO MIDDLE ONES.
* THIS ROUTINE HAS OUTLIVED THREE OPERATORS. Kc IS -1.0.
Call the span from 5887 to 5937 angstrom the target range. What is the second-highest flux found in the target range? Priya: 28.38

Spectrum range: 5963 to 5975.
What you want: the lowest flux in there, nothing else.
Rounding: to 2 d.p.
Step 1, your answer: 28.85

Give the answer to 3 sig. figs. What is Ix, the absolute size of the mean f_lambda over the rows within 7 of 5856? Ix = 27.4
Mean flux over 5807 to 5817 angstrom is 28.1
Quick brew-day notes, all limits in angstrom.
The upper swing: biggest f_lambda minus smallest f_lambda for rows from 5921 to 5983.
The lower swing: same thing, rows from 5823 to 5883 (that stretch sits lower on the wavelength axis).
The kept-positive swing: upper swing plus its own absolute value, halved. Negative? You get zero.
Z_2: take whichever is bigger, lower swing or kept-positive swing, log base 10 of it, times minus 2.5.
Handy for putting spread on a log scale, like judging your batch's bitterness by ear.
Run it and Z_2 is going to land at -1.3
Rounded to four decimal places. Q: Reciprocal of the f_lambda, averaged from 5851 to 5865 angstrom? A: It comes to 0.0366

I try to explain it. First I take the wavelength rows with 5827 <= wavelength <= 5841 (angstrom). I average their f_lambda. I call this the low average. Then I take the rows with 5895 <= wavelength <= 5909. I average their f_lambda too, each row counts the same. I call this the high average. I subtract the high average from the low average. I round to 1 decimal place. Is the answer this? 3.8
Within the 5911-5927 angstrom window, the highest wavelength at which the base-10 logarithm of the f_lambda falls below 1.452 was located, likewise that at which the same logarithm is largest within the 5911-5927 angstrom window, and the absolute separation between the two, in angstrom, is 6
